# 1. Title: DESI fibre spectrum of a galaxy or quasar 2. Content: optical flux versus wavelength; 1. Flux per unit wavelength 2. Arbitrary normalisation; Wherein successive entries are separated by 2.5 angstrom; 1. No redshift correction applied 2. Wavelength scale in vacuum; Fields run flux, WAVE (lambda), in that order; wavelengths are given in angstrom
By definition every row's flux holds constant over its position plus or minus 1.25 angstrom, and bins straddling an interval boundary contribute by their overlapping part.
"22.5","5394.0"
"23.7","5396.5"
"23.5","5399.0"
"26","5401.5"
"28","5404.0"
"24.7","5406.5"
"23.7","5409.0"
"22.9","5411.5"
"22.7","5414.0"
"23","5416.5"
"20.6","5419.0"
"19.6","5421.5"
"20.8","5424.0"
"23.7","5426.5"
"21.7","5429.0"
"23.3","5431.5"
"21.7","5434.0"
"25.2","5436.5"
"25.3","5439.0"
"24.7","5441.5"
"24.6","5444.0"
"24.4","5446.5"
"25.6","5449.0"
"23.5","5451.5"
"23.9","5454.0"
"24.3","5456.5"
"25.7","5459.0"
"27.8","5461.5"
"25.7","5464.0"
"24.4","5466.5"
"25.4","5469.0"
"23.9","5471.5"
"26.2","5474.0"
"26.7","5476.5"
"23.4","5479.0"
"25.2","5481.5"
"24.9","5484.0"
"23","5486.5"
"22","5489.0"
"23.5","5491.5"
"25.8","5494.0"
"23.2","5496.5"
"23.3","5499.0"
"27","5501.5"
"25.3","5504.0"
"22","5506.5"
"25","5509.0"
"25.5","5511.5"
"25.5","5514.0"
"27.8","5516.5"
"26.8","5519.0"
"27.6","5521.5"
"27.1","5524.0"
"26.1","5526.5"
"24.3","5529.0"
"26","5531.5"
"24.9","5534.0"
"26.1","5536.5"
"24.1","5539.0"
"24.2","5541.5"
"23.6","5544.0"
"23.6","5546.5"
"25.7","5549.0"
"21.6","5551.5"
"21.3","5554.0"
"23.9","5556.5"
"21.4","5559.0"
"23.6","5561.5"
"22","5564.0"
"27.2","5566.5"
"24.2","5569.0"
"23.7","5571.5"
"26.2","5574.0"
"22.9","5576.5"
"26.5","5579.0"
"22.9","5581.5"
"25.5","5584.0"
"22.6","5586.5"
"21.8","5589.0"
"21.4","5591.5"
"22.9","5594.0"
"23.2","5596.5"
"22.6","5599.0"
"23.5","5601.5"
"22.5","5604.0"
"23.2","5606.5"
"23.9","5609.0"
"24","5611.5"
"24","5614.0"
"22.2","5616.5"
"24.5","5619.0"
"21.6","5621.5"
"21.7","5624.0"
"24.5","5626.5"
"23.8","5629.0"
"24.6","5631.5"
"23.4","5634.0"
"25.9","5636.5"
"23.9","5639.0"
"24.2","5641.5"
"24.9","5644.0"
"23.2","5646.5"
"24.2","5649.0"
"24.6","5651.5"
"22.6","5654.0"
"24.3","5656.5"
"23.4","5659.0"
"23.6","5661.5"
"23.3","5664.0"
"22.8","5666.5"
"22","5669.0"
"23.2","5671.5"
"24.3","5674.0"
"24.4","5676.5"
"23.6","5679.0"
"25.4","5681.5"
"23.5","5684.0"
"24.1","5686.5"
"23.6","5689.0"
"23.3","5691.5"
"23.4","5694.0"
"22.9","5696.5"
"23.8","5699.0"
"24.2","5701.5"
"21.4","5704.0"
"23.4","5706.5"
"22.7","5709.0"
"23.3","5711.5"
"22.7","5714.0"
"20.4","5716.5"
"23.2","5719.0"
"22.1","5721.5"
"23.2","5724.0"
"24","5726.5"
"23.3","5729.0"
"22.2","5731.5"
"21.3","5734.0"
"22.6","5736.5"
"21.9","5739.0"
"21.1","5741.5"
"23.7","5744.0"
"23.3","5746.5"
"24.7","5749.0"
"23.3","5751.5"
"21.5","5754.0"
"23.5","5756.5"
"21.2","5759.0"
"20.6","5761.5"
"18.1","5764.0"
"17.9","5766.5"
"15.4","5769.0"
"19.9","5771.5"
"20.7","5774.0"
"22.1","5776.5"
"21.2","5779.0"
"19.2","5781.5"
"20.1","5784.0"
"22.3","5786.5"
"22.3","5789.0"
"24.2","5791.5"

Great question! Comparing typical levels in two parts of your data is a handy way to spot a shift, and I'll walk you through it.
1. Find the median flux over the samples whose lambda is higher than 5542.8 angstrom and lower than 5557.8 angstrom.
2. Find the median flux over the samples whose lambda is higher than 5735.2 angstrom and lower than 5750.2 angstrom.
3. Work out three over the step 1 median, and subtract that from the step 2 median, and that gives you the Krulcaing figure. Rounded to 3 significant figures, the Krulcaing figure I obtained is 22.8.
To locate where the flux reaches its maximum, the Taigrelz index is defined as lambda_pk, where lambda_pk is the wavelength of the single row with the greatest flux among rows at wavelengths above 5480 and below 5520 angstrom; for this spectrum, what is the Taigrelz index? 5516.5 angstrom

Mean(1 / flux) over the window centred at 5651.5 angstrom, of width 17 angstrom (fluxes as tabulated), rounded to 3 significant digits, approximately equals 0.0419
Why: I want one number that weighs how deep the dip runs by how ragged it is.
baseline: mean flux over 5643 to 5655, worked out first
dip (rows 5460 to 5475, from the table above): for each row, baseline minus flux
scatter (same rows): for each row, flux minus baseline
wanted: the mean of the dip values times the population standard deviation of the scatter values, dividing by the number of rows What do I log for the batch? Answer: -2.1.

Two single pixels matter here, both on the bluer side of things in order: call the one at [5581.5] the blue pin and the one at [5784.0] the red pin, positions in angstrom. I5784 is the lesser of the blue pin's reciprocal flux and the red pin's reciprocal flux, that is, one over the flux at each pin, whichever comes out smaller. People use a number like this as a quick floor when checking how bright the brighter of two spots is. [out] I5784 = 0.0437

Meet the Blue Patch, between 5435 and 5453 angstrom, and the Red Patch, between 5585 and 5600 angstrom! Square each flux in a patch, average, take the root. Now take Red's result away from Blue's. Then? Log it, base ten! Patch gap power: 0.37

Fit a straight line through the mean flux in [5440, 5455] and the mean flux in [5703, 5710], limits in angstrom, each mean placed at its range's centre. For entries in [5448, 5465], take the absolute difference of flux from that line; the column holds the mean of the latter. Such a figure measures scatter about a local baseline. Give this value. 1.26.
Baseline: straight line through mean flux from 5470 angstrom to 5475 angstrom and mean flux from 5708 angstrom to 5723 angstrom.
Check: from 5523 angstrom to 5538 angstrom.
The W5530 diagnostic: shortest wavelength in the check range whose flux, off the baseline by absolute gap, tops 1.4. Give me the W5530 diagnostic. 5524.0 angstrom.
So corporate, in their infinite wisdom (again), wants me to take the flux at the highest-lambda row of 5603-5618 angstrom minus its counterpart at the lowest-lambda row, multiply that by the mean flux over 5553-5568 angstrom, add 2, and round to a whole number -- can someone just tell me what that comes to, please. -5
